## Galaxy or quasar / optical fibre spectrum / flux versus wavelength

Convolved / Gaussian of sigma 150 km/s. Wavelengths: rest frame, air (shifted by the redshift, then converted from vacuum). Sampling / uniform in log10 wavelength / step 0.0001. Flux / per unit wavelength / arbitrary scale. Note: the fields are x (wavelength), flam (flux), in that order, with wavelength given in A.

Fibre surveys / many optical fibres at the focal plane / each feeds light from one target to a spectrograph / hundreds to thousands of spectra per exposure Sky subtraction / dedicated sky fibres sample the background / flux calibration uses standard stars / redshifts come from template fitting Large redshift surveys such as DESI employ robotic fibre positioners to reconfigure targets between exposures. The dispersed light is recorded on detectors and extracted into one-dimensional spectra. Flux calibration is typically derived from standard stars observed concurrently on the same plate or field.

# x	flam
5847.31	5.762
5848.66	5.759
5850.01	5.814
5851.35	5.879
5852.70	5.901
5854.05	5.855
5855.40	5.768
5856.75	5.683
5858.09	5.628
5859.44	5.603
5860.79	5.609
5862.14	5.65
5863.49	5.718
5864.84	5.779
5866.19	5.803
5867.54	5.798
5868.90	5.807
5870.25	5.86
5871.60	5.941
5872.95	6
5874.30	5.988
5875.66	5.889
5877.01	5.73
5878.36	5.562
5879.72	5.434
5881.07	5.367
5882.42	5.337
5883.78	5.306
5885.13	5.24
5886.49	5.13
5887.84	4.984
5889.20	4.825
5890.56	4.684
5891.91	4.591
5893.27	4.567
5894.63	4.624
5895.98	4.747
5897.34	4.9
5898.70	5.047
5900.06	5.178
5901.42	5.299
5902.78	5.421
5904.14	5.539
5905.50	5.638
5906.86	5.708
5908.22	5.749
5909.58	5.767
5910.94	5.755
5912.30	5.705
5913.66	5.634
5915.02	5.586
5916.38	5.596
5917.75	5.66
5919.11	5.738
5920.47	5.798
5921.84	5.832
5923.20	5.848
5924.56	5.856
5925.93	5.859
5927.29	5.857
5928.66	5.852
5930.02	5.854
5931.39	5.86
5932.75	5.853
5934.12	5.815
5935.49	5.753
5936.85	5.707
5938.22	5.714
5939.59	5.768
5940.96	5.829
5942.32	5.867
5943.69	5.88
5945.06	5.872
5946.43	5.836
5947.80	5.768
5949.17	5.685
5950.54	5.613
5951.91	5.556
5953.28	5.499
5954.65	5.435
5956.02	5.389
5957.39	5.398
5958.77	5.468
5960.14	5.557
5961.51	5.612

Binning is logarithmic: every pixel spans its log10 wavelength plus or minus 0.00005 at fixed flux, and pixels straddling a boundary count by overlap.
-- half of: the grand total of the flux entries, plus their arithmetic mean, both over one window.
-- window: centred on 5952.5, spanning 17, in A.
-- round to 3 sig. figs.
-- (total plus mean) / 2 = 36.3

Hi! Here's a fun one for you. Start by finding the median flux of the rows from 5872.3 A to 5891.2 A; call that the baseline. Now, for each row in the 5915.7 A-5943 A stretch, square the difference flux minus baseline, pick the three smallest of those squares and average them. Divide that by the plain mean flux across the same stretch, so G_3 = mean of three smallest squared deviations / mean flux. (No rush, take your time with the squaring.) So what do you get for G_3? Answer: 0.016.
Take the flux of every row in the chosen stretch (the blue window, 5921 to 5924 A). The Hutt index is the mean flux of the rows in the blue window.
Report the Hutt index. 5.84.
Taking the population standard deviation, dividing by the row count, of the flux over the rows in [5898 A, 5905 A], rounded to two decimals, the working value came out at 0.17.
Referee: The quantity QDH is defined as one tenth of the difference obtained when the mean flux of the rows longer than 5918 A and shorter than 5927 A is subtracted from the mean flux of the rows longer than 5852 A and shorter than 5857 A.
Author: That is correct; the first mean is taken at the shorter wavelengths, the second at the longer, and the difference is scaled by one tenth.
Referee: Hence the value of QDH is -0.002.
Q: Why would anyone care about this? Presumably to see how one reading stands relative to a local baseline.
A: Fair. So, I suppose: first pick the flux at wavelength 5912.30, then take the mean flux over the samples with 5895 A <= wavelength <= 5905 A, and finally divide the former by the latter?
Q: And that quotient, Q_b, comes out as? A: 1.11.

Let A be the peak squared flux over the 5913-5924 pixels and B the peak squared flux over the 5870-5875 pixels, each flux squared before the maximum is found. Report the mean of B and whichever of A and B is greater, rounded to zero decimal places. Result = 36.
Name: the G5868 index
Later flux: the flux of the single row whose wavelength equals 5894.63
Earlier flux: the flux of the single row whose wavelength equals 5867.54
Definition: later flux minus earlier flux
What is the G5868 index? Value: -1.2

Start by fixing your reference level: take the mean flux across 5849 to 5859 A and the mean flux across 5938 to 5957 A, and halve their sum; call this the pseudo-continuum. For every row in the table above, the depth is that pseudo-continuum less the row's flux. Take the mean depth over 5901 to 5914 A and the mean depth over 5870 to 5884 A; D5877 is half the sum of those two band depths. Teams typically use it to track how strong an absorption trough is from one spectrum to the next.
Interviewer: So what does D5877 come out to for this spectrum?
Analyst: 0.1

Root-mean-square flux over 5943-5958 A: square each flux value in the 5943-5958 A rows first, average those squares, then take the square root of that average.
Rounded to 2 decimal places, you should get 5.63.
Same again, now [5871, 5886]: 5.62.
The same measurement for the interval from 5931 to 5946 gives 5.81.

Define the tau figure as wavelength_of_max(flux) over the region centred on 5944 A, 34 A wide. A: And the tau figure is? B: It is 5943.69 A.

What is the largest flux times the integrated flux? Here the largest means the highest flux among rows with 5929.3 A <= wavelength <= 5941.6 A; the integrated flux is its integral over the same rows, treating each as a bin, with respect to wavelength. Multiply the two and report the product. 418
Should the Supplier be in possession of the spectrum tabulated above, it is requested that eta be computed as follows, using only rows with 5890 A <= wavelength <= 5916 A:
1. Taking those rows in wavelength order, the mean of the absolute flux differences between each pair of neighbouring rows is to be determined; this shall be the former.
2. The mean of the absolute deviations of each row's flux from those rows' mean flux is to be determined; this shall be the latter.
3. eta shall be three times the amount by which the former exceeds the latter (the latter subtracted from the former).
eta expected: -1.0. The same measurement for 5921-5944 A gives -0.1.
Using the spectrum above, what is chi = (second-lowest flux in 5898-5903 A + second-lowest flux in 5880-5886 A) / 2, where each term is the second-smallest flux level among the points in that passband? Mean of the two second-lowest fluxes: 5.2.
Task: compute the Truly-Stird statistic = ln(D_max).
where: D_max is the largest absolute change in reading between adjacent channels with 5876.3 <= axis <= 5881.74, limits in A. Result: -1.8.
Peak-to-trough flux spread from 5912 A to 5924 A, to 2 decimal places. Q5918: 0.26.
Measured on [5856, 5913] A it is 1.43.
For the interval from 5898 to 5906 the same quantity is 0.59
